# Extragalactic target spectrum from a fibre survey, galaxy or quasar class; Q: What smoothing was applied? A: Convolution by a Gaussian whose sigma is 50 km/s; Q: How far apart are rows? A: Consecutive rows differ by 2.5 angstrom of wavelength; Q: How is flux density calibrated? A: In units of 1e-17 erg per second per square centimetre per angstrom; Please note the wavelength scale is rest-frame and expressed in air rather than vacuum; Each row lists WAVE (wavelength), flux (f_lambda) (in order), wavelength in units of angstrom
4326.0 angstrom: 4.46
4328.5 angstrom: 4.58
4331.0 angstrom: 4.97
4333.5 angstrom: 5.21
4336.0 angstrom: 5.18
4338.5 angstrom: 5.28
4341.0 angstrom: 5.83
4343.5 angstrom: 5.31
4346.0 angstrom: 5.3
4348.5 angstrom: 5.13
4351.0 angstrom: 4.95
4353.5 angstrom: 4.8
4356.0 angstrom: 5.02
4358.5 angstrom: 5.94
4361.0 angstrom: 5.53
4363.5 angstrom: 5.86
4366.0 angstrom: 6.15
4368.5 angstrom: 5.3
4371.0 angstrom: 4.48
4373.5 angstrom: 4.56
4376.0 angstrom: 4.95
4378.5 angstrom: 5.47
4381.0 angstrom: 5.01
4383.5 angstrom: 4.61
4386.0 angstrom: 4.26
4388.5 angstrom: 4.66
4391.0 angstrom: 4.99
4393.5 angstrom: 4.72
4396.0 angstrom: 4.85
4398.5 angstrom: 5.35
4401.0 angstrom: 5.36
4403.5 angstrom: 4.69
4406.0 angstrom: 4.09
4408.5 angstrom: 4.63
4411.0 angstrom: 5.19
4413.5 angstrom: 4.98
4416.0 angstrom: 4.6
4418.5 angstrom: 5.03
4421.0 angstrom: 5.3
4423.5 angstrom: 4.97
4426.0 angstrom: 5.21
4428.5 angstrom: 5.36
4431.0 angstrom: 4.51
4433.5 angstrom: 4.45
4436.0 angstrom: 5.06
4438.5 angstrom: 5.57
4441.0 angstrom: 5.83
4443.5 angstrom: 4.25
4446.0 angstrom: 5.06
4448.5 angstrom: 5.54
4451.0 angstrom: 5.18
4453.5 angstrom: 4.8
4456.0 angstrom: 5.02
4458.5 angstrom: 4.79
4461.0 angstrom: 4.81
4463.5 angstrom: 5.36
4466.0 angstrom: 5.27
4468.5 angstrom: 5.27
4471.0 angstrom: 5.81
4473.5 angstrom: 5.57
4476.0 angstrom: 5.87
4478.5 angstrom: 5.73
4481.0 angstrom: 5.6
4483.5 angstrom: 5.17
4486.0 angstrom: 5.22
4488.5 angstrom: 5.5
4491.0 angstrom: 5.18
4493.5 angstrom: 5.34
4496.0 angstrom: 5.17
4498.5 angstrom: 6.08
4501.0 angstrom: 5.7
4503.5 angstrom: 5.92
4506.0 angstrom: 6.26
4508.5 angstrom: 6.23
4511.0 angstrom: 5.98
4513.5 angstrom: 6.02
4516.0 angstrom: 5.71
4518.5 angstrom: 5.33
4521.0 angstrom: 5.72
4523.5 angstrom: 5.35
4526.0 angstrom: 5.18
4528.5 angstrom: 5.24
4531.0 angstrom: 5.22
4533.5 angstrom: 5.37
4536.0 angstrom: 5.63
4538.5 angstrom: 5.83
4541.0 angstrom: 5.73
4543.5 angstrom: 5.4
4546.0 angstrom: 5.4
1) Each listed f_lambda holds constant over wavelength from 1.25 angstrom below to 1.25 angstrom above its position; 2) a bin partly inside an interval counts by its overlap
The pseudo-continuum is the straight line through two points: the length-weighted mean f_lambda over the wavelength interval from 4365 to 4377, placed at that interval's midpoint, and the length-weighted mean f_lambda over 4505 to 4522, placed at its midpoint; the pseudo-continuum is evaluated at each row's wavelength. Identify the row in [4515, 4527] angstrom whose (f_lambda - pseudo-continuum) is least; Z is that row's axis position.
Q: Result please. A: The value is 4526.0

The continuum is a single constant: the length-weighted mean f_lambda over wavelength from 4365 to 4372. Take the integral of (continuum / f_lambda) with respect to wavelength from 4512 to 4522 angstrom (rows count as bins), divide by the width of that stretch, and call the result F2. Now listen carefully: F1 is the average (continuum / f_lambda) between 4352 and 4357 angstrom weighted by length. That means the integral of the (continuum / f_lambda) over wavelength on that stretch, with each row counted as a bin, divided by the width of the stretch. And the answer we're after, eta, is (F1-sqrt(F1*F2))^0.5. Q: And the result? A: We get 0.279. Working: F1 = 1.08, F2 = 0.93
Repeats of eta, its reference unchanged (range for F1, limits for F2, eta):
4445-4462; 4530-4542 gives 0.228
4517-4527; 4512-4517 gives 0.201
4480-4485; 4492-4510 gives 0.192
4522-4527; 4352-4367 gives 0.135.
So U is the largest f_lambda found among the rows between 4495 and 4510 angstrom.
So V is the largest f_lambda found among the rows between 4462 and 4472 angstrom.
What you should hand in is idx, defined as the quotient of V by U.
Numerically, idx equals 0.93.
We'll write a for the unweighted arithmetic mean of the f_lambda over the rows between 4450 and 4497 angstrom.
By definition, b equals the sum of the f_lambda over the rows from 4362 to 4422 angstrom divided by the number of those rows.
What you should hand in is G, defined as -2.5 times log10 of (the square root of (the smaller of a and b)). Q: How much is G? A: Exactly -0.8696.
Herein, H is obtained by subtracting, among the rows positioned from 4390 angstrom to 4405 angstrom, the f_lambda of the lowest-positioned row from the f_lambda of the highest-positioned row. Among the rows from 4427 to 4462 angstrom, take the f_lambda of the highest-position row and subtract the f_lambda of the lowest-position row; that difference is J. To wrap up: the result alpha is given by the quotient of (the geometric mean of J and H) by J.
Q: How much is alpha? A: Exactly -0.7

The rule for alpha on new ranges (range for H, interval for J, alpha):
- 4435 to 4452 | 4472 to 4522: 0.9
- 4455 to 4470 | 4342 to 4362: 1.1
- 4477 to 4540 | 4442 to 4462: 0.4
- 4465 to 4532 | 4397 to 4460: -0.3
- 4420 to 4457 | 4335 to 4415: -1.2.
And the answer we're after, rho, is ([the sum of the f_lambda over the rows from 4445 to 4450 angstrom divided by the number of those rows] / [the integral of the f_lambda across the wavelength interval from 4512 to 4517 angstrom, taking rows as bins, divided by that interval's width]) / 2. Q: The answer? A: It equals 0.451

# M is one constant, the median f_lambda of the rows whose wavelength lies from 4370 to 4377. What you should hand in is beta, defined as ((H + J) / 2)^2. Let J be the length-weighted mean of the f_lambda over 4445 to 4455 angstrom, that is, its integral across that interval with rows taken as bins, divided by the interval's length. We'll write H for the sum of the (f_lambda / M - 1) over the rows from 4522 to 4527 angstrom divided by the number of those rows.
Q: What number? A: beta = 7.0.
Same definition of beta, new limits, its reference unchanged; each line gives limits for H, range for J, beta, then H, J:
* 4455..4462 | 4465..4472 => 7.6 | 0.07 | 5.4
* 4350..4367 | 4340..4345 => 8.2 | 0.20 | 5.5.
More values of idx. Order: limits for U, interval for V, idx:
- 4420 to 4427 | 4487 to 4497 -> 1.04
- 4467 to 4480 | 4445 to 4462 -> 0.94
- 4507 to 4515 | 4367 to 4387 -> 0.88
